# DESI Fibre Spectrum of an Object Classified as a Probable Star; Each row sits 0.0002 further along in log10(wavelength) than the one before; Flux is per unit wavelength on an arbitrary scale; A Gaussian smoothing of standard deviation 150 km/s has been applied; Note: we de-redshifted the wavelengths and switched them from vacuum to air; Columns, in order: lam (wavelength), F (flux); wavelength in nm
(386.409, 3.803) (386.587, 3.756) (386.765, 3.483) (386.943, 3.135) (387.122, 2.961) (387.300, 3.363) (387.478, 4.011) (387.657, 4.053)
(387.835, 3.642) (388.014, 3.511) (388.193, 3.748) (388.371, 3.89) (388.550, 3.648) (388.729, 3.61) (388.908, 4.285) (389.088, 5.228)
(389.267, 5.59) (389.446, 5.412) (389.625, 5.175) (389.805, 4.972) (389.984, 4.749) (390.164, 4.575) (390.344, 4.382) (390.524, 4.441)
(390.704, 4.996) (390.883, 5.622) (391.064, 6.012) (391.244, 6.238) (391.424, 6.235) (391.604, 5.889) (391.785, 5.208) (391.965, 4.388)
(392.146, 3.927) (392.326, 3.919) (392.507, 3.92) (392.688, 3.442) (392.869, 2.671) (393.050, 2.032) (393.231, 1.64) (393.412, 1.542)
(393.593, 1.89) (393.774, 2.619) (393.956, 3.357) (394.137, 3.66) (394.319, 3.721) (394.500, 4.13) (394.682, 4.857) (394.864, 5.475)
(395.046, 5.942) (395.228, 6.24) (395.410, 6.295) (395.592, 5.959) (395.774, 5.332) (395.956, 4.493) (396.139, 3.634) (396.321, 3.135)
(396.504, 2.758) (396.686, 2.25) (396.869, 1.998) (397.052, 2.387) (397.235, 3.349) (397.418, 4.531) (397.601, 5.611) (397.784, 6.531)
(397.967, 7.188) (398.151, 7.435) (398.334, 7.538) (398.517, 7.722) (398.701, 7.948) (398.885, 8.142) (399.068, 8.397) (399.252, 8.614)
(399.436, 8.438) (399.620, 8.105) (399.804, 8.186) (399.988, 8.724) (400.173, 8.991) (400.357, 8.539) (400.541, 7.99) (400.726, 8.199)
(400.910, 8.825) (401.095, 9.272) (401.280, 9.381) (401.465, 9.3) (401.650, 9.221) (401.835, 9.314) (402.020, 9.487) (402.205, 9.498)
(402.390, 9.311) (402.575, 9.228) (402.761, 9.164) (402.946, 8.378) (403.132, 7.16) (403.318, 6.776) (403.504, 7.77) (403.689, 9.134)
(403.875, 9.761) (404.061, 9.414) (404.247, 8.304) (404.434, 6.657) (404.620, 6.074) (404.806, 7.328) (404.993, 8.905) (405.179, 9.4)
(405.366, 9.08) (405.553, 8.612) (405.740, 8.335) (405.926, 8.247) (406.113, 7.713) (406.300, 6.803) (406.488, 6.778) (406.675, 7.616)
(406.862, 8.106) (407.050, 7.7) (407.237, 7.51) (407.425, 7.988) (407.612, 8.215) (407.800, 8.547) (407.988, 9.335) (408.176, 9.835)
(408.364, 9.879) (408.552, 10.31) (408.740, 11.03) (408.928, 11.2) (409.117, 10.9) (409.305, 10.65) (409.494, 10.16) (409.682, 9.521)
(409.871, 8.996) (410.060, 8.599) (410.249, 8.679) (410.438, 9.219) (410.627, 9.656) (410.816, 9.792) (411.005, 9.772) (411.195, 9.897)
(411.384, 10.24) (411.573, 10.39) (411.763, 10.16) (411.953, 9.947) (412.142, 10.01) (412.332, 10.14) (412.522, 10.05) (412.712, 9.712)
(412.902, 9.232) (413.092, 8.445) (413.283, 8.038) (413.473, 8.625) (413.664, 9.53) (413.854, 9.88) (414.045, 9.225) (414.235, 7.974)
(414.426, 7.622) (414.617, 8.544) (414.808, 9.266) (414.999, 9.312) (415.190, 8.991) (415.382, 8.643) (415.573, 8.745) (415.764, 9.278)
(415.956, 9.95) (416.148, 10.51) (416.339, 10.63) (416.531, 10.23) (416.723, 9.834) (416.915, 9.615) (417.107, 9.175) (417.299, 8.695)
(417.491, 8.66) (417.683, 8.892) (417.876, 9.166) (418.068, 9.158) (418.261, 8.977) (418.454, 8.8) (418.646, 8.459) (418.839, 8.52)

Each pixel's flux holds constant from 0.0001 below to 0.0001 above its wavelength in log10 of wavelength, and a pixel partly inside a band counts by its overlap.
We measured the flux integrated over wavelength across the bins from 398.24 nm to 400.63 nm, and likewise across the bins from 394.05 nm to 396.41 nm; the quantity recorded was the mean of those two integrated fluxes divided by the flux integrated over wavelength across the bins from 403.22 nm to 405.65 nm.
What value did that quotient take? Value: 0.78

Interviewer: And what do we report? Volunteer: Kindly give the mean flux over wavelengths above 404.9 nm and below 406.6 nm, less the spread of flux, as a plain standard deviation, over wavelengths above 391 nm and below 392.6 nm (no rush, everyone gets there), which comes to 7.2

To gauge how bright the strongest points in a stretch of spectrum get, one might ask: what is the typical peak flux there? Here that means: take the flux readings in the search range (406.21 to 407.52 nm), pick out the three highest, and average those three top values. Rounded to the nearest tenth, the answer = 7.9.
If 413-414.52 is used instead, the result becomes 9.5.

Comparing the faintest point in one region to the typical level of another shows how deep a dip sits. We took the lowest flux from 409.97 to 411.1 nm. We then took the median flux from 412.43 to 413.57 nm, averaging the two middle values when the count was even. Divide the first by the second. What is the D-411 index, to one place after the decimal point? 1.0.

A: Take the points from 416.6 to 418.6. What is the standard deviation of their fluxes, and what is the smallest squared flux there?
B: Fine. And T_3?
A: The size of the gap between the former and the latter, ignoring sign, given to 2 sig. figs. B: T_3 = 75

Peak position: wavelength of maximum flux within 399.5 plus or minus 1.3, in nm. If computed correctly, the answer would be 400.173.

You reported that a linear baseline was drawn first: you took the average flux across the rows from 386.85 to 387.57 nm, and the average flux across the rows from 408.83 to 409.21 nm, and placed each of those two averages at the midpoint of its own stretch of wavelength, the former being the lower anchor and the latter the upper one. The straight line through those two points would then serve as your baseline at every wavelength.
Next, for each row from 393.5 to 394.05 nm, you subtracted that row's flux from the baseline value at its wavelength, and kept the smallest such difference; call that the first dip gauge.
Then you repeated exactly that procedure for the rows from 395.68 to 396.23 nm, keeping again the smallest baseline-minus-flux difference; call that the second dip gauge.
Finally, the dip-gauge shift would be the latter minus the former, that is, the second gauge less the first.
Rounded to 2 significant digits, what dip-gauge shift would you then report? -1.3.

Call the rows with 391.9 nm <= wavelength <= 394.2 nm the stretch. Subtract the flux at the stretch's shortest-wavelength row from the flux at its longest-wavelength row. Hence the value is -0.7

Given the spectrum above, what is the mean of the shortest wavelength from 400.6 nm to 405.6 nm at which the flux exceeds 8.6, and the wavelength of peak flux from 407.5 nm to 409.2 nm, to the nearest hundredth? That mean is 404.92 nm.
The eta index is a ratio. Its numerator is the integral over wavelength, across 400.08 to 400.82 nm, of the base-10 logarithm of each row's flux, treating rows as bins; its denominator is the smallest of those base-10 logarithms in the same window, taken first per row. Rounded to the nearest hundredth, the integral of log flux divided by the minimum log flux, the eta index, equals 0.76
